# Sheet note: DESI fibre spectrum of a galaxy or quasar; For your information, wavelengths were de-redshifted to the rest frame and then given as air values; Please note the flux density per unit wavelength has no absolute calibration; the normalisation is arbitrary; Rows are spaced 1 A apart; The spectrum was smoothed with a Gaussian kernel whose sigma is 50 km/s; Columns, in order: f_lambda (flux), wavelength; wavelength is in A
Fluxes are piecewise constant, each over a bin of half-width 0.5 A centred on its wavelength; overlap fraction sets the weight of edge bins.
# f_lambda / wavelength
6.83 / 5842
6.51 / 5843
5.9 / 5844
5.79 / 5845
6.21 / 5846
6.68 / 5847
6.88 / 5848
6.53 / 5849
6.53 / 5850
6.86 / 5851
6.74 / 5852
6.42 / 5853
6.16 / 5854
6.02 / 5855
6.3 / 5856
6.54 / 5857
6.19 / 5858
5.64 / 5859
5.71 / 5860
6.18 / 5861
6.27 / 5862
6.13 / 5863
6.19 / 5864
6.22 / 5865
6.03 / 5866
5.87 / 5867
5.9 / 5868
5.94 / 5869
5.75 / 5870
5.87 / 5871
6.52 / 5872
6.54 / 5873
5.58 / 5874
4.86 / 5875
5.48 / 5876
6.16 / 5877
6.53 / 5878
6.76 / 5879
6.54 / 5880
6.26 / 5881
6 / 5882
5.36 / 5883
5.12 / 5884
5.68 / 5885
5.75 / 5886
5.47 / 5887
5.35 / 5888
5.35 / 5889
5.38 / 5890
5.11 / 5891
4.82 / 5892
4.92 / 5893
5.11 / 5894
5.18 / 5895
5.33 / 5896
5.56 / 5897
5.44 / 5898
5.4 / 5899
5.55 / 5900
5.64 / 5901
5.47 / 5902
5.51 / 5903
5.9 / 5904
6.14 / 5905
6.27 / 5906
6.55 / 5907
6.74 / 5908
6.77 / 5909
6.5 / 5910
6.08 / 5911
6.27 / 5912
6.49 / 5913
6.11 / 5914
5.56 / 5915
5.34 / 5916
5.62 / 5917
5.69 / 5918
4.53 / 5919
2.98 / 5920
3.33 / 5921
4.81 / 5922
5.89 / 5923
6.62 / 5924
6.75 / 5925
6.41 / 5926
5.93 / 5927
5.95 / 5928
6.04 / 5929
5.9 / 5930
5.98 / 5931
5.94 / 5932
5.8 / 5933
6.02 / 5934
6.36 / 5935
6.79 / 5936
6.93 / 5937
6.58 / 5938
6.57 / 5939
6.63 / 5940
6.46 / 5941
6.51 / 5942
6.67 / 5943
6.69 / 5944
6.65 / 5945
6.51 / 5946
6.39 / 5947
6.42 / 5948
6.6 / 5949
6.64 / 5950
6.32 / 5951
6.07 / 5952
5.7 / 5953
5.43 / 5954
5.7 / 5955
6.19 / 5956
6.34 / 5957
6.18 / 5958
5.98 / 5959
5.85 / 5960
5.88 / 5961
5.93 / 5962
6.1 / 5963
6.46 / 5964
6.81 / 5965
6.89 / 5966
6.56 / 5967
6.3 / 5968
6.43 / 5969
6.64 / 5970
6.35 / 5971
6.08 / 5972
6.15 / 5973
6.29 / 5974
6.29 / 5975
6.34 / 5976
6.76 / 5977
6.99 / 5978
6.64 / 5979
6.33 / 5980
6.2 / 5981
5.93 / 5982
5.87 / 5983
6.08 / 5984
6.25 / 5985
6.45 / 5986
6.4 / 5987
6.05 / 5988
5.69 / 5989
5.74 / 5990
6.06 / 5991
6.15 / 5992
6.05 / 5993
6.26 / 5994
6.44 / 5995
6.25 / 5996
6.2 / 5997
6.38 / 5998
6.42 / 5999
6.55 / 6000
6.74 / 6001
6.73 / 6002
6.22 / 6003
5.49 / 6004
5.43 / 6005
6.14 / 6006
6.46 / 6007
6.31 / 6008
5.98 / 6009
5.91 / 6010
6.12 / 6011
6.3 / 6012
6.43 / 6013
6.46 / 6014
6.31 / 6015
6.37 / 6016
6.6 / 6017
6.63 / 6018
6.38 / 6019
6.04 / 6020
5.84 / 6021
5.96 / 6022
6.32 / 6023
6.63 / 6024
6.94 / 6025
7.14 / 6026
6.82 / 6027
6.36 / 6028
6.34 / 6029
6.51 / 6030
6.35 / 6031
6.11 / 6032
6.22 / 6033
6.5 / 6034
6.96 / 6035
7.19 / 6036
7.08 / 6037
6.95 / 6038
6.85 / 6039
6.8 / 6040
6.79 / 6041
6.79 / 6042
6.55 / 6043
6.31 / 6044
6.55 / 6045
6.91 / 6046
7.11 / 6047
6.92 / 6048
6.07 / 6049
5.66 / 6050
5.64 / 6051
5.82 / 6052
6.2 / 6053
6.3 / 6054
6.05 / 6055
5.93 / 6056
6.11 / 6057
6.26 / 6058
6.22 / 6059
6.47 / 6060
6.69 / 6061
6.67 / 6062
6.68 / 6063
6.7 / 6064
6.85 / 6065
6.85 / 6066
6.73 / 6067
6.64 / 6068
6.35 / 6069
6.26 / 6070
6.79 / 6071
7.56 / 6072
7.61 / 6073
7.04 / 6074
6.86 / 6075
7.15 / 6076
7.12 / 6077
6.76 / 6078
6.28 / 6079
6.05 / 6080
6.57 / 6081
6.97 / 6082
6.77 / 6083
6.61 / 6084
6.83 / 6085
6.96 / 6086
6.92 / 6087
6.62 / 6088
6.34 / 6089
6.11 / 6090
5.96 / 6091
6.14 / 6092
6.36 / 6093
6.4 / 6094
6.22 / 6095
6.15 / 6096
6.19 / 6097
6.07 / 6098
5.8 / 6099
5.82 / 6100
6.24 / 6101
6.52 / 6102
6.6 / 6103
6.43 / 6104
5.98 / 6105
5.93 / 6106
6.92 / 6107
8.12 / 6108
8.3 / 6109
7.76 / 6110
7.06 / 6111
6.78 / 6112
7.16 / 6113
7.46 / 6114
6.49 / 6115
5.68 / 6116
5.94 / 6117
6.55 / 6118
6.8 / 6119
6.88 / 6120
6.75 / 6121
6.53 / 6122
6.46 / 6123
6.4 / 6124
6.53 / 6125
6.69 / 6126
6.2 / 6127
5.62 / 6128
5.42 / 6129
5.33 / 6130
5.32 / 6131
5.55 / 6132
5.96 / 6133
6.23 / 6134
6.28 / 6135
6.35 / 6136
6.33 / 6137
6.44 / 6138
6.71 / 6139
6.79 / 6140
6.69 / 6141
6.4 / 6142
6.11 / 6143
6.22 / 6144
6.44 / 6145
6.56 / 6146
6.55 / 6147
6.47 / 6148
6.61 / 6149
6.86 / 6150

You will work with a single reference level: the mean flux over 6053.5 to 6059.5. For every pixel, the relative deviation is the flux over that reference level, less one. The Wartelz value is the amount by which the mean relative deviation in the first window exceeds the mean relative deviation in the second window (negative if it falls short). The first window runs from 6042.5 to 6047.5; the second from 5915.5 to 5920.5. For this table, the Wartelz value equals 0.30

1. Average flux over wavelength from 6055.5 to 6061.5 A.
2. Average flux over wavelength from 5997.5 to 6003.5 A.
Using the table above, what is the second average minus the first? 0.23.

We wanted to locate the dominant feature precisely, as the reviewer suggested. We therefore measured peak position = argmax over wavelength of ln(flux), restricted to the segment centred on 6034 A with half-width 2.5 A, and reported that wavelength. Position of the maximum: 6036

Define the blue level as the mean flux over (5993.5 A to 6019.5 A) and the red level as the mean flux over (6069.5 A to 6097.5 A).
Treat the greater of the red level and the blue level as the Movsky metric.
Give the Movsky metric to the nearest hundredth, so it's 6.63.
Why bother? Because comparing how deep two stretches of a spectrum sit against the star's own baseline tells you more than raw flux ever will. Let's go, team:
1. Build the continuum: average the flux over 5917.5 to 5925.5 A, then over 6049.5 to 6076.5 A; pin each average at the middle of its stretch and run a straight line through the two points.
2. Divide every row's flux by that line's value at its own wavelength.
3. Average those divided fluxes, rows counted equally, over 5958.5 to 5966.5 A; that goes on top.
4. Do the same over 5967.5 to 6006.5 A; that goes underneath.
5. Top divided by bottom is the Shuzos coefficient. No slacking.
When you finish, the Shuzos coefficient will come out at 1.04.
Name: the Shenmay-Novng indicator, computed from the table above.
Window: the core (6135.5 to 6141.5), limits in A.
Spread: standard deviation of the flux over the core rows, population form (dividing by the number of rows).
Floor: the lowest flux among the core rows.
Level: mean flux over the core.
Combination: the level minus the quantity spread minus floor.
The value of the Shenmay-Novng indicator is 12.7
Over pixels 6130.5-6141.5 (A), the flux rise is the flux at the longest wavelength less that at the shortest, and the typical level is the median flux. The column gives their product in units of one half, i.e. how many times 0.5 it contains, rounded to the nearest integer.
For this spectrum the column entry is 17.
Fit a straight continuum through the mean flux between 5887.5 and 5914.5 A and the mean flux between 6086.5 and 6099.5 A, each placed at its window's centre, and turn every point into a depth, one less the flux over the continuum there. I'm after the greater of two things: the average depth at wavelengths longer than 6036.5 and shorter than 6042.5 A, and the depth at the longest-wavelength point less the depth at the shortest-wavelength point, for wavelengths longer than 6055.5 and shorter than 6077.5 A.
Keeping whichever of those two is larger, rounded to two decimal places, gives -0.13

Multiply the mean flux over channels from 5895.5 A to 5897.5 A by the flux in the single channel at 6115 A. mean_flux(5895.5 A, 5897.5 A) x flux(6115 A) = 35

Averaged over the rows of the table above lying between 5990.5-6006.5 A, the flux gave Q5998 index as 6.22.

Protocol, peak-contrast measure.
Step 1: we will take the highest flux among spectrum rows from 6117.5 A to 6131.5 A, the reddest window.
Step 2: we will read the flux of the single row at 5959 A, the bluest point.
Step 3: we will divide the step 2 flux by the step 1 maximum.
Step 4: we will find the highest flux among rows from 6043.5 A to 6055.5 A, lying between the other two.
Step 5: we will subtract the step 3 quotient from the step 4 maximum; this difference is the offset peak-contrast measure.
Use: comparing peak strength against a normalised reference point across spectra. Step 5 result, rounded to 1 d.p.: 6.2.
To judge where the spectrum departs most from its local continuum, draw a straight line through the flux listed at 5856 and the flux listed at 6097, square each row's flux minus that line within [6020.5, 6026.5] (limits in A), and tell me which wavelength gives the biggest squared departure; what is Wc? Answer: 6026 A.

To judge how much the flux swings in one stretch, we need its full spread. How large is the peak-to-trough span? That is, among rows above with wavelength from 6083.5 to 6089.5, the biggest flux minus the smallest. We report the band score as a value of 0.6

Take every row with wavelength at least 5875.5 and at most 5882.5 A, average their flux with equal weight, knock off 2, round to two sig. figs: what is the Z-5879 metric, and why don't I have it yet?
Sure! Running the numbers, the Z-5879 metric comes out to 4.2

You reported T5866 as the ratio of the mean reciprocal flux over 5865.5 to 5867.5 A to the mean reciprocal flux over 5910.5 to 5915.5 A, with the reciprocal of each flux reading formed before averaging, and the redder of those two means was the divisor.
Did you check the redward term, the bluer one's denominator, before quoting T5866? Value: 1.02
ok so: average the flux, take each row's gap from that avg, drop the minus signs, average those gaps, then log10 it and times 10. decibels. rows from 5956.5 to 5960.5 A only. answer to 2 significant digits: -7.6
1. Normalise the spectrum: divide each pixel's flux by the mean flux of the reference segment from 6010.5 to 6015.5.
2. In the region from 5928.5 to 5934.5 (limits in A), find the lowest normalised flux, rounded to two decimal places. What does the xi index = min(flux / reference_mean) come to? 0.92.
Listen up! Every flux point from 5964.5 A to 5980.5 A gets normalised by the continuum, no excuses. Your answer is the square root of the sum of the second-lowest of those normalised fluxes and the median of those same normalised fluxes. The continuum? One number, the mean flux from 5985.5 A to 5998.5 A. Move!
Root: 1.43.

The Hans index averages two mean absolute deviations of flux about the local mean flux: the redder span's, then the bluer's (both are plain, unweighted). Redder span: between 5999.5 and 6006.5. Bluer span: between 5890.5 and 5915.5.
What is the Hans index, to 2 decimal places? 0.46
